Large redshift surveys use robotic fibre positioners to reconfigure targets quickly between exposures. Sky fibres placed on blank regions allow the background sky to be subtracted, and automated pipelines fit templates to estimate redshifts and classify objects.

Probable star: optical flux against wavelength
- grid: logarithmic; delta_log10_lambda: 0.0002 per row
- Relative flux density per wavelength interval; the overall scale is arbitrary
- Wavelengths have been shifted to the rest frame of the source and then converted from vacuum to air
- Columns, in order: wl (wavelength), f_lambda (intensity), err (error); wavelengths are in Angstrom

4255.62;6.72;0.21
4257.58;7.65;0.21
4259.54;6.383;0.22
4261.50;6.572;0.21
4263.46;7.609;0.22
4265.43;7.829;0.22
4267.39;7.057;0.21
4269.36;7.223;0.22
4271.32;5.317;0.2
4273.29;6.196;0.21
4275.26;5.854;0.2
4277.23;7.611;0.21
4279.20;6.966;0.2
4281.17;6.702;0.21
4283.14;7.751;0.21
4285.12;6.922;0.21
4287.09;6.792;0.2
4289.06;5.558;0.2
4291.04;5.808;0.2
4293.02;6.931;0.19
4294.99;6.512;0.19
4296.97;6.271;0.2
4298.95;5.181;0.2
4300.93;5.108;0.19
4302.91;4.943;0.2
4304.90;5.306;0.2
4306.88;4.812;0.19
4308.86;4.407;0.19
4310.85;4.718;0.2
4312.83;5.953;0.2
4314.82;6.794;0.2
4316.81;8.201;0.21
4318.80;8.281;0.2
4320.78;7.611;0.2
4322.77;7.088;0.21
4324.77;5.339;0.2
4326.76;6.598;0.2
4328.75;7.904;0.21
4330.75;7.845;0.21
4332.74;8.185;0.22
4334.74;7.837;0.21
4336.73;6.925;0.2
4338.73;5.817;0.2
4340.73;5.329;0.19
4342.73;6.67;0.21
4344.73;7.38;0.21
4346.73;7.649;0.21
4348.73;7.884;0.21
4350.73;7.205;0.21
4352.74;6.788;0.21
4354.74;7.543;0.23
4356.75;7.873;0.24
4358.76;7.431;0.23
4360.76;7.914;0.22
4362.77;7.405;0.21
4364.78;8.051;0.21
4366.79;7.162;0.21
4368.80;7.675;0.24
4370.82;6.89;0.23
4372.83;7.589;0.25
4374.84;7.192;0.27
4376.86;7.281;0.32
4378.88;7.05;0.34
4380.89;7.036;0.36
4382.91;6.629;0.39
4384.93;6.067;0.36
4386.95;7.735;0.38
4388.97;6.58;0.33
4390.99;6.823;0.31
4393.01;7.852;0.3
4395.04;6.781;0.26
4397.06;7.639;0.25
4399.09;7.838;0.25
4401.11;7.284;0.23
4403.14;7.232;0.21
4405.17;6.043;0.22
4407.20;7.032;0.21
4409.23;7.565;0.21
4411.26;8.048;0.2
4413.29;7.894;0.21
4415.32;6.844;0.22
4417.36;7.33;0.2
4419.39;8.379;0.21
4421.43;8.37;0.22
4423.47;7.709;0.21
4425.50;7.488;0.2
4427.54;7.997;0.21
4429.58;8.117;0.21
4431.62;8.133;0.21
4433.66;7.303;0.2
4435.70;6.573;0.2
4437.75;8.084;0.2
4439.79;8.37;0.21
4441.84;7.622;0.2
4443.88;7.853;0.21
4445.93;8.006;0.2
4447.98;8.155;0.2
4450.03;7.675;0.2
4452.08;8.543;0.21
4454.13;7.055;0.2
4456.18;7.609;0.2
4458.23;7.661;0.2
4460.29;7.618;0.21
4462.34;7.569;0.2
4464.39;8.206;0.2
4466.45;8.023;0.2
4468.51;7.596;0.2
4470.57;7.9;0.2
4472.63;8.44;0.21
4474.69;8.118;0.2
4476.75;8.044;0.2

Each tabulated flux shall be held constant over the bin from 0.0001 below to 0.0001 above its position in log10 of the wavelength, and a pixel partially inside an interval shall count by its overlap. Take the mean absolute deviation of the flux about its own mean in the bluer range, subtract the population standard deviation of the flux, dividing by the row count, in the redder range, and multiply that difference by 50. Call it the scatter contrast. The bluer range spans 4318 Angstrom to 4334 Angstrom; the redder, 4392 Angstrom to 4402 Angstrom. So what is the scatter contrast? 18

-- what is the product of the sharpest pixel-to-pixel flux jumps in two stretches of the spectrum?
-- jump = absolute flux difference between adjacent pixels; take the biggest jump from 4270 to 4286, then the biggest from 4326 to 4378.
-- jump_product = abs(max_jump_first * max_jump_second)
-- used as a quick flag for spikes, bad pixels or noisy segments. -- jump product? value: 2.4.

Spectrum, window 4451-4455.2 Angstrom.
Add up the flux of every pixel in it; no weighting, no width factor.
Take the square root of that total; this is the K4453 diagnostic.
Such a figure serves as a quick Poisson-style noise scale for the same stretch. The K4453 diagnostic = 3.9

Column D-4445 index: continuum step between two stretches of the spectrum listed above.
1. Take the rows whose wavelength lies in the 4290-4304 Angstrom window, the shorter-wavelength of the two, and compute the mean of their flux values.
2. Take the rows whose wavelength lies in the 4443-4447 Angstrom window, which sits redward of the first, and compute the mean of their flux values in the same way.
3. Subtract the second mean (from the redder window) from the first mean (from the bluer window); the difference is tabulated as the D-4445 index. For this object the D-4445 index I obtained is -2.11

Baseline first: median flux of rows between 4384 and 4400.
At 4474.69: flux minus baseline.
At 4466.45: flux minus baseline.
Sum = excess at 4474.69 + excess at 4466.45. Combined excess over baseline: 1.7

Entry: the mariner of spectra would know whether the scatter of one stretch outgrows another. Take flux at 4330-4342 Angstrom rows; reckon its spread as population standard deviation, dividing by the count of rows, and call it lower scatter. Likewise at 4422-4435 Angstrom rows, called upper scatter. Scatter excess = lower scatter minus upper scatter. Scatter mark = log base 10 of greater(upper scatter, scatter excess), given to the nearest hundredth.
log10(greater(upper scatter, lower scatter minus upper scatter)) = -0.12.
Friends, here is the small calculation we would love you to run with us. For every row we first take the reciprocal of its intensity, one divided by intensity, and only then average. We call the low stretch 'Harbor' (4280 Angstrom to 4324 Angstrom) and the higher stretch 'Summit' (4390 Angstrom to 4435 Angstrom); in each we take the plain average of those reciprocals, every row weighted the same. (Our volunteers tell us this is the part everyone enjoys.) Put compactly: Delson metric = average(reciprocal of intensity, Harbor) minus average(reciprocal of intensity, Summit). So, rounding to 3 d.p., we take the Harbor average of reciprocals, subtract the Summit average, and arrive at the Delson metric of 0.032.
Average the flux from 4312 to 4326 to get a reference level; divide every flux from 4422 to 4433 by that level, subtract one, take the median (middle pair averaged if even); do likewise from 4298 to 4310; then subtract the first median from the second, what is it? -0.42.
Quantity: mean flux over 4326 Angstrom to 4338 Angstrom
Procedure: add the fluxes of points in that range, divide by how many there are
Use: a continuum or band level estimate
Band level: 7.5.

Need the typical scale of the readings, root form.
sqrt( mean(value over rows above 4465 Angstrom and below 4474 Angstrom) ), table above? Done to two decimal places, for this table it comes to 2.83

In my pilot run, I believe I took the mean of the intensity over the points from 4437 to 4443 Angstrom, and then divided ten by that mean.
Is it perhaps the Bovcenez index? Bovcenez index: 1.25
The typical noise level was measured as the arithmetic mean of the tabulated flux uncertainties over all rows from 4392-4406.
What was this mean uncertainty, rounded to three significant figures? 0.246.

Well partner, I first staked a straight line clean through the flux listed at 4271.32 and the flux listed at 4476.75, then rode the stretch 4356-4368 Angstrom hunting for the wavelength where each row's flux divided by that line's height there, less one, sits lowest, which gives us 4366.79 Angstrom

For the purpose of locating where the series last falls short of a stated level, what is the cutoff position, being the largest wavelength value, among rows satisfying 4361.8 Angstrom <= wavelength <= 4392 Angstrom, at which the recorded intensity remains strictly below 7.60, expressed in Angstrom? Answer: 4390.99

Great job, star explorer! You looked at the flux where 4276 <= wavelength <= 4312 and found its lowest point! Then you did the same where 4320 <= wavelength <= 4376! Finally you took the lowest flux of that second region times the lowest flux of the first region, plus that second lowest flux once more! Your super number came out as 29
